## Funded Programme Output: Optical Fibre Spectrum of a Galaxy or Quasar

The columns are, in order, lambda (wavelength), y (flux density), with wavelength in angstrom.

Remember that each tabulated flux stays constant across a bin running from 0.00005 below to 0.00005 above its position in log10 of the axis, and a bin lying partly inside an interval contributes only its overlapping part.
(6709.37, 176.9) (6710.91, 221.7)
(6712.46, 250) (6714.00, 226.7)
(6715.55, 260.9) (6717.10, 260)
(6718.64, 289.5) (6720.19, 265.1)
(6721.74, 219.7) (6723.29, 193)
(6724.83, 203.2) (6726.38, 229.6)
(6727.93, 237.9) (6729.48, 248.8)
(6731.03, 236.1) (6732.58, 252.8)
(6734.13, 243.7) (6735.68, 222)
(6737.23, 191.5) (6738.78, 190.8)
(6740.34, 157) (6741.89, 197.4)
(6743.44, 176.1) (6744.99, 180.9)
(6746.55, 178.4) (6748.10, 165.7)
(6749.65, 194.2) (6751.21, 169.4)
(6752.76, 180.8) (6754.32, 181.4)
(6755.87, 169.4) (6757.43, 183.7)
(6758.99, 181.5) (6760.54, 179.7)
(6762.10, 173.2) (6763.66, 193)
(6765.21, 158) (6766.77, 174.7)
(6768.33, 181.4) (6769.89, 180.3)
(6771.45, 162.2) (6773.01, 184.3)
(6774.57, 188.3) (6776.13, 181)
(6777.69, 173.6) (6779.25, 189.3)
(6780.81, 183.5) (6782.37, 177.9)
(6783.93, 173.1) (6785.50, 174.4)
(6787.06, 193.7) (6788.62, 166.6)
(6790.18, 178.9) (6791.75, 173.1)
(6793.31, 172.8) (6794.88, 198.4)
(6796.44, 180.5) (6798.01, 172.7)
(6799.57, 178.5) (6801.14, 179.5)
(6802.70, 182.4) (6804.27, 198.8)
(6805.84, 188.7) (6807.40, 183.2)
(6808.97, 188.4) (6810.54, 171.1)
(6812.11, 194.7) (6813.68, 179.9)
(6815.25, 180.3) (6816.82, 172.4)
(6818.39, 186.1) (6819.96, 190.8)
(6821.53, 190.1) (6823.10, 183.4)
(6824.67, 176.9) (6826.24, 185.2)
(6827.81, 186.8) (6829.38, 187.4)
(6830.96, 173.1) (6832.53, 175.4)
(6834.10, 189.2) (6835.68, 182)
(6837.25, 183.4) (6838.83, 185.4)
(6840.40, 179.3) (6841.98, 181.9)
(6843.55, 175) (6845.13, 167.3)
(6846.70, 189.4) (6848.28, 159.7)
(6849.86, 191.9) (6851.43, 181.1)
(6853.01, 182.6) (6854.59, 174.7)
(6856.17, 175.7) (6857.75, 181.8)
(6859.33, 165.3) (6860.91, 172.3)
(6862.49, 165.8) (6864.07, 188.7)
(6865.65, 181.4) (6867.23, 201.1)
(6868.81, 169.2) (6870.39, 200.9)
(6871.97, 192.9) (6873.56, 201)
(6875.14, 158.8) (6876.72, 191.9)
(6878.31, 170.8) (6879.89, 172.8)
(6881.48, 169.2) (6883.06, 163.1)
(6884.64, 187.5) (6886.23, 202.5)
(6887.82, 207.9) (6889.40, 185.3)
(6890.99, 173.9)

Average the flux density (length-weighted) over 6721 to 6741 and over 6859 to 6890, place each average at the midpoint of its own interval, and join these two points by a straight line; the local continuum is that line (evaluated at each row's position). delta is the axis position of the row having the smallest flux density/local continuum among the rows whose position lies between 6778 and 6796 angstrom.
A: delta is 6788.62 angstrom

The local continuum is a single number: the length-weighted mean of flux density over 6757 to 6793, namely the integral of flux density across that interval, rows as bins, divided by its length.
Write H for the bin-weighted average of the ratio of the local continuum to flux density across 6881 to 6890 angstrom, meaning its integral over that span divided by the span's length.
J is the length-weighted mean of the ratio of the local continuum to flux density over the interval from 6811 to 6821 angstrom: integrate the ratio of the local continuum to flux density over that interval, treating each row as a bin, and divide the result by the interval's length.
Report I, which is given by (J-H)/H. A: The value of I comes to 0.01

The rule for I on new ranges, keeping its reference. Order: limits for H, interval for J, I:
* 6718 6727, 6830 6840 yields 0.26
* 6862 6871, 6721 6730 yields -0.16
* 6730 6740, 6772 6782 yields 0.19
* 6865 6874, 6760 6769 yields 0.08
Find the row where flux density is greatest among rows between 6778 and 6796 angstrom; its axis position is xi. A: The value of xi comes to 6794.88 angstrom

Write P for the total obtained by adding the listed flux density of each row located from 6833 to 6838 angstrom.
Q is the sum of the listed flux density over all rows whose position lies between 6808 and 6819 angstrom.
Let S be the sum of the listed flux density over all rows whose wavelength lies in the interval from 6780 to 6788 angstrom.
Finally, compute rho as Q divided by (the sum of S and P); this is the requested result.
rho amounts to 0.87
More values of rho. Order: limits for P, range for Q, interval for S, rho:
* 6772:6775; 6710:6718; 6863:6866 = 1.64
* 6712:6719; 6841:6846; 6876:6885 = 0.22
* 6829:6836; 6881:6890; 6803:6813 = 0.55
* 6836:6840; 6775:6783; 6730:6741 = 0.49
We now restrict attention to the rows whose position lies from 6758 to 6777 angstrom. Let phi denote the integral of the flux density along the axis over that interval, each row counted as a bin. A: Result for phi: 3385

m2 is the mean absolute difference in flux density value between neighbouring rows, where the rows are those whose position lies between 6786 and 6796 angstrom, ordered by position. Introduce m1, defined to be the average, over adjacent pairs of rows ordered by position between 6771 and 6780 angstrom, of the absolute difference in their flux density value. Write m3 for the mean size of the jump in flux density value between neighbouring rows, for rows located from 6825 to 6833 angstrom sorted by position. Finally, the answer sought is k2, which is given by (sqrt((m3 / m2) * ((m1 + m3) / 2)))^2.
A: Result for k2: 3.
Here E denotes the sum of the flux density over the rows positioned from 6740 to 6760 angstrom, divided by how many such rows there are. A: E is 178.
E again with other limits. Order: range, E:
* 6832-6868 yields 180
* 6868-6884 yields 179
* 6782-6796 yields 179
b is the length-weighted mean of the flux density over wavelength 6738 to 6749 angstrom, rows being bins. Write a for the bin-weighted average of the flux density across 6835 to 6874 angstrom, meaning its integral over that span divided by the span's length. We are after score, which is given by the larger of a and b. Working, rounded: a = 181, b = 178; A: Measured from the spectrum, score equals 181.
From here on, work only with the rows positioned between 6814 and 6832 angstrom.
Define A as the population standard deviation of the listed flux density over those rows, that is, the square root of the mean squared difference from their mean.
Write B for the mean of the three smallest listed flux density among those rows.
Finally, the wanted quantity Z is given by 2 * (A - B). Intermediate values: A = 6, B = 174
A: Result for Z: -336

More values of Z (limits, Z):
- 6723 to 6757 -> -270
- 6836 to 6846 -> -336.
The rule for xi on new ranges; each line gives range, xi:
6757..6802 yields 6794.88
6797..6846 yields 6804.27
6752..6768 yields 6763.66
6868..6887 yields 6886.23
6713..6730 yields 6718.64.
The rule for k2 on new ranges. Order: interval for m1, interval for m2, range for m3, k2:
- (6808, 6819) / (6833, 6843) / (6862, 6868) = 64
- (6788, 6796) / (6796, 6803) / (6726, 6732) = 26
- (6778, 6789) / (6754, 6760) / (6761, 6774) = 25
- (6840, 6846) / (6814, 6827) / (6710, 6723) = 62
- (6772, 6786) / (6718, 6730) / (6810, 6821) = 4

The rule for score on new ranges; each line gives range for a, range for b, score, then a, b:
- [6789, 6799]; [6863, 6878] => 186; 179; 186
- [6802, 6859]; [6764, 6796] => 182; 182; 179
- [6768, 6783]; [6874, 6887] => 180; 180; 178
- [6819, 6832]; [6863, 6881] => 184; 184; 184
